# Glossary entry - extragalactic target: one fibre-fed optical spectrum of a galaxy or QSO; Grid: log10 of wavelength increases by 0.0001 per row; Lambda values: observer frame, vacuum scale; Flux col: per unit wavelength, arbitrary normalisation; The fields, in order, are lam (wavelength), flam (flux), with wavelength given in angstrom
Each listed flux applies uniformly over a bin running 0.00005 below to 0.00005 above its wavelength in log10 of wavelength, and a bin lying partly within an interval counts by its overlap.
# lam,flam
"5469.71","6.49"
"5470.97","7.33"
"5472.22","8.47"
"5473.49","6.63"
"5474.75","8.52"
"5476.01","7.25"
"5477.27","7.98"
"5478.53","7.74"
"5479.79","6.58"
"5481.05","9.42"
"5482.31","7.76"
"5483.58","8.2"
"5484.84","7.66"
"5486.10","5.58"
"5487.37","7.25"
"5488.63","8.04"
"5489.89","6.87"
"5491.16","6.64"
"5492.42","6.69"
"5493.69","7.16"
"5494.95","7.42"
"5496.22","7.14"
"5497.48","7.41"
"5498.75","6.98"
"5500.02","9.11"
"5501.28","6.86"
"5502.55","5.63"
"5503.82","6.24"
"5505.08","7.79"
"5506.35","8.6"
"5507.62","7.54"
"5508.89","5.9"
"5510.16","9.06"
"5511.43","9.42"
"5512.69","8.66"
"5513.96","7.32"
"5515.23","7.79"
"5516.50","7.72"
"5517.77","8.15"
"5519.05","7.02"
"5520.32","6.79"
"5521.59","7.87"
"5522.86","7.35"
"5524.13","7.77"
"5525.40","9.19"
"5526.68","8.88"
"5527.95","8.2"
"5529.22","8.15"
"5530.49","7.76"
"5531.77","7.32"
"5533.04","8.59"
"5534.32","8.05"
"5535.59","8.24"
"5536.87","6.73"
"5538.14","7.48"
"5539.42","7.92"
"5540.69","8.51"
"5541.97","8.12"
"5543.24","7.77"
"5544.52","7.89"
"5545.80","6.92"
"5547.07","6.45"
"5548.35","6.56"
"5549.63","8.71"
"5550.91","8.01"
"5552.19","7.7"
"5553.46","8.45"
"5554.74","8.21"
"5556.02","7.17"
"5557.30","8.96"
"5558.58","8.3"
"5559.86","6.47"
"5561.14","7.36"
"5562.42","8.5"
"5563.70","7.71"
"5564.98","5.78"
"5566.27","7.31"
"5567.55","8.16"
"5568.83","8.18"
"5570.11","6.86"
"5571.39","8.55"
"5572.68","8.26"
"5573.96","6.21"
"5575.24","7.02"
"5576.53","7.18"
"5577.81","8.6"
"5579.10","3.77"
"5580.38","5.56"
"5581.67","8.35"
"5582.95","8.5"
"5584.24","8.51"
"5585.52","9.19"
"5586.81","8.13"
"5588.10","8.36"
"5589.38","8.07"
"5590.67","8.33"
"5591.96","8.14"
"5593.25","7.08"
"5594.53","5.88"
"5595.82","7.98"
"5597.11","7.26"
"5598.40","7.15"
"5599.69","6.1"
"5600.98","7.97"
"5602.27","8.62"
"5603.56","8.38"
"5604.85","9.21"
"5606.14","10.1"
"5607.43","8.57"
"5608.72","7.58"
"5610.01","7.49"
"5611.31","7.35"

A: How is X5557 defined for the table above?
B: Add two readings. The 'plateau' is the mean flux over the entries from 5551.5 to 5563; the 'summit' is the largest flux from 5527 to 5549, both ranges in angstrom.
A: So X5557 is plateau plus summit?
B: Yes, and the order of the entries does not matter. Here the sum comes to 16.5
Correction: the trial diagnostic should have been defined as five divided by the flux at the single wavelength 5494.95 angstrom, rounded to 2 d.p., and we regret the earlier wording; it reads 0.67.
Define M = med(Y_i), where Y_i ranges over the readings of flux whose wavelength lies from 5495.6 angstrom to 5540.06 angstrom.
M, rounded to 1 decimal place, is 7.8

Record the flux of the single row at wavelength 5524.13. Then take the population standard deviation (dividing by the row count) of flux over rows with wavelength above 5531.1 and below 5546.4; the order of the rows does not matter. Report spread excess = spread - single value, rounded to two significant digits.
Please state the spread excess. -7.2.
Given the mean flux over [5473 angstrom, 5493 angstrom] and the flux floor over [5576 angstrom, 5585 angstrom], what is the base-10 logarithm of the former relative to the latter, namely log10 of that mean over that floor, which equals 0.29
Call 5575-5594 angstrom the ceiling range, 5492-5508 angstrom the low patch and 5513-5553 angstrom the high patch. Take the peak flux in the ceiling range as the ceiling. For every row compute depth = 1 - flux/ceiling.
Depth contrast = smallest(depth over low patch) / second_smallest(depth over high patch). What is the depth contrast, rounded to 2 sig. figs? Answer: 0.26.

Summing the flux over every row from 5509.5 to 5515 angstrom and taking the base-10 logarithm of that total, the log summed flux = 1.54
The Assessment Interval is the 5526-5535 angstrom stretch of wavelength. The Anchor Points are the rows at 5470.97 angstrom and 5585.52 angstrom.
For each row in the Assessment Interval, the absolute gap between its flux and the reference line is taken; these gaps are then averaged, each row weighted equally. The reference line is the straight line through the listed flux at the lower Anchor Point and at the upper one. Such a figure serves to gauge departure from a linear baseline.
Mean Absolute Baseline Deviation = 0.42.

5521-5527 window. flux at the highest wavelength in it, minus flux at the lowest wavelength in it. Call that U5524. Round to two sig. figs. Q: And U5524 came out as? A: 1.0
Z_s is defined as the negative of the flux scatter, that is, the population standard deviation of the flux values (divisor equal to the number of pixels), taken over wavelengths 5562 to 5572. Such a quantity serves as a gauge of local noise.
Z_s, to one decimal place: -0.9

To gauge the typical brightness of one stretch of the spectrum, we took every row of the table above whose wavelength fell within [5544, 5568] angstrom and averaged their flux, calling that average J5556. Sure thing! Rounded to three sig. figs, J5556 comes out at 7.61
